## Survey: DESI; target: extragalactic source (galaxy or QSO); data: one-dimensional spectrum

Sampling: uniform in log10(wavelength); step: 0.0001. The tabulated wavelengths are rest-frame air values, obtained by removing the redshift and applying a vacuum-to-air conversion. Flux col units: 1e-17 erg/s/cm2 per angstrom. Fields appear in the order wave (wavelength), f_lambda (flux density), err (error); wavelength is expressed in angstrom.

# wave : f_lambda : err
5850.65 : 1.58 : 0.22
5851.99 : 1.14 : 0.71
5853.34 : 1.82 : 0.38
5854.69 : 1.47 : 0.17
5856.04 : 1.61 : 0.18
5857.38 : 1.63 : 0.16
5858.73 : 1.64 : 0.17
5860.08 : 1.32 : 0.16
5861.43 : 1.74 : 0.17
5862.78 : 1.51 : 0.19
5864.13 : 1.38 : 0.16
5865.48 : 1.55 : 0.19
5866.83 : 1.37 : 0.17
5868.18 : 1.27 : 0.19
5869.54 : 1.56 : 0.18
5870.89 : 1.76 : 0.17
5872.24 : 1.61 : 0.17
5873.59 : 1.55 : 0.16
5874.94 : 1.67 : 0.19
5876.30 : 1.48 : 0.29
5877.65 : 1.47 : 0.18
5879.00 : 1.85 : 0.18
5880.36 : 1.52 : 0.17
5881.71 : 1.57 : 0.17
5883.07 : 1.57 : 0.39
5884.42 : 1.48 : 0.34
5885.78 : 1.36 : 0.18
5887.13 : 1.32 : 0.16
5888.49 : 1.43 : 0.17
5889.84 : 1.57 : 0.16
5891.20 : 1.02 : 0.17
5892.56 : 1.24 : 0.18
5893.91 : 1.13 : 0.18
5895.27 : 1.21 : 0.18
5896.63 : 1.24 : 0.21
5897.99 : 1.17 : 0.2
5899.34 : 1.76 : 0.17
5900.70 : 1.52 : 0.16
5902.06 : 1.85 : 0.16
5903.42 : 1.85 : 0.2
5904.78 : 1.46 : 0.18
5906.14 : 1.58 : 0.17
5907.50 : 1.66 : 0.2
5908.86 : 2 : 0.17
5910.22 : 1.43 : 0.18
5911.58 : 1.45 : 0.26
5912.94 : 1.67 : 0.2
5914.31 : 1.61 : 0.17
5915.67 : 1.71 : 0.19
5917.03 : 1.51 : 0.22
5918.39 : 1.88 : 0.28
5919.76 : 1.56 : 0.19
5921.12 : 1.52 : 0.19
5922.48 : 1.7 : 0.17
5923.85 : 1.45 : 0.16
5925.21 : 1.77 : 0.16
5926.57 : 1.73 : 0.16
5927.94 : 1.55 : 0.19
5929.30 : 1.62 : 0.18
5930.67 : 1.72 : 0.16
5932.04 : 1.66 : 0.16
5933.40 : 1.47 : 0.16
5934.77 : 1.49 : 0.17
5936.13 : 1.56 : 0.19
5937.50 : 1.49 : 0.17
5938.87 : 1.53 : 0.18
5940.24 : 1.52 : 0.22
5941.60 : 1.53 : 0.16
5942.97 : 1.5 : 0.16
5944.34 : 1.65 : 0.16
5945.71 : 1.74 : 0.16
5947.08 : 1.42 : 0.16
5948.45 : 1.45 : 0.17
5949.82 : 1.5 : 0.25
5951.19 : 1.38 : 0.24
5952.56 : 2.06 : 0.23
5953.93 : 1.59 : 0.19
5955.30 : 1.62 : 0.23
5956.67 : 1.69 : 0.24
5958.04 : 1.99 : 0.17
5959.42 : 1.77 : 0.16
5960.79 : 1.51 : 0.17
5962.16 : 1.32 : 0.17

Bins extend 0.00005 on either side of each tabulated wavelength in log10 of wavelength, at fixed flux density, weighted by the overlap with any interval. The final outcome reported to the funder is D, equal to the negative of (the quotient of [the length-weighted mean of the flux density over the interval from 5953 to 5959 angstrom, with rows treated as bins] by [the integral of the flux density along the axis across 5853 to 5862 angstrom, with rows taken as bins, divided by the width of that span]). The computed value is -1.09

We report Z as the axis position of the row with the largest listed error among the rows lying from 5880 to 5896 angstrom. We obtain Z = 5883.07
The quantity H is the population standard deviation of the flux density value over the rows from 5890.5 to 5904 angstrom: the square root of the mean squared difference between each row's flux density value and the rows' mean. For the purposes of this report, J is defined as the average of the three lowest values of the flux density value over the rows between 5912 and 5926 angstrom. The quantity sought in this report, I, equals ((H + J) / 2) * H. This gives 0.27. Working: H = 0.30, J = 1.49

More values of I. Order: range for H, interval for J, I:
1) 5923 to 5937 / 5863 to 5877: 0.08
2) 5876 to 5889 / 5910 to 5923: 0.11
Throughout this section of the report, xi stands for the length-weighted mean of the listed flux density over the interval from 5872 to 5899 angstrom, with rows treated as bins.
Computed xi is 1.42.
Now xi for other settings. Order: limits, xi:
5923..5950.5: 1.57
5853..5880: 1.56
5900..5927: 1.64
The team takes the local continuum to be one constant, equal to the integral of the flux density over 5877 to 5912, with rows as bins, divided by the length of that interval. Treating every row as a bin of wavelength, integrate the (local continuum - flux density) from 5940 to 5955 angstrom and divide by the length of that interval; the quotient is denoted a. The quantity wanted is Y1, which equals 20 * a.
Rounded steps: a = -0.09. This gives -1.8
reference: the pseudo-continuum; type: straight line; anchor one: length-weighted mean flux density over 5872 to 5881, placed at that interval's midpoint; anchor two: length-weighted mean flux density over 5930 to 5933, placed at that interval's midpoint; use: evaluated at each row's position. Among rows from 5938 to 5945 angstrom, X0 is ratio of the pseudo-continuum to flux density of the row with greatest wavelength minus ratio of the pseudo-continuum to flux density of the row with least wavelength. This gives -0.08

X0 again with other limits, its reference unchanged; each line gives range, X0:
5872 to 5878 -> 0.10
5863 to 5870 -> -0.13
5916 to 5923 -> -0.12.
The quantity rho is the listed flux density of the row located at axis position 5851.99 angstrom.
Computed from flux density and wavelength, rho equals 1.14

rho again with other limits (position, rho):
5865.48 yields 1.55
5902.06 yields 1.85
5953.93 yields 1.59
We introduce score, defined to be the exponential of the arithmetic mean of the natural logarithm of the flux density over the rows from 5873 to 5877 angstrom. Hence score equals 1.56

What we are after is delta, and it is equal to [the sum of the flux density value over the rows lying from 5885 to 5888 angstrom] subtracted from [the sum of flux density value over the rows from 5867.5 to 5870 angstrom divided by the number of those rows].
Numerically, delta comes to -1.3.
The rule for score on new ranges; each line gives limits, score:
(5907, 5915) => 1.63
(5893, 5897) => 1.19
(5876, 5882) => 1.57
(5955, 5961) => 1.71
